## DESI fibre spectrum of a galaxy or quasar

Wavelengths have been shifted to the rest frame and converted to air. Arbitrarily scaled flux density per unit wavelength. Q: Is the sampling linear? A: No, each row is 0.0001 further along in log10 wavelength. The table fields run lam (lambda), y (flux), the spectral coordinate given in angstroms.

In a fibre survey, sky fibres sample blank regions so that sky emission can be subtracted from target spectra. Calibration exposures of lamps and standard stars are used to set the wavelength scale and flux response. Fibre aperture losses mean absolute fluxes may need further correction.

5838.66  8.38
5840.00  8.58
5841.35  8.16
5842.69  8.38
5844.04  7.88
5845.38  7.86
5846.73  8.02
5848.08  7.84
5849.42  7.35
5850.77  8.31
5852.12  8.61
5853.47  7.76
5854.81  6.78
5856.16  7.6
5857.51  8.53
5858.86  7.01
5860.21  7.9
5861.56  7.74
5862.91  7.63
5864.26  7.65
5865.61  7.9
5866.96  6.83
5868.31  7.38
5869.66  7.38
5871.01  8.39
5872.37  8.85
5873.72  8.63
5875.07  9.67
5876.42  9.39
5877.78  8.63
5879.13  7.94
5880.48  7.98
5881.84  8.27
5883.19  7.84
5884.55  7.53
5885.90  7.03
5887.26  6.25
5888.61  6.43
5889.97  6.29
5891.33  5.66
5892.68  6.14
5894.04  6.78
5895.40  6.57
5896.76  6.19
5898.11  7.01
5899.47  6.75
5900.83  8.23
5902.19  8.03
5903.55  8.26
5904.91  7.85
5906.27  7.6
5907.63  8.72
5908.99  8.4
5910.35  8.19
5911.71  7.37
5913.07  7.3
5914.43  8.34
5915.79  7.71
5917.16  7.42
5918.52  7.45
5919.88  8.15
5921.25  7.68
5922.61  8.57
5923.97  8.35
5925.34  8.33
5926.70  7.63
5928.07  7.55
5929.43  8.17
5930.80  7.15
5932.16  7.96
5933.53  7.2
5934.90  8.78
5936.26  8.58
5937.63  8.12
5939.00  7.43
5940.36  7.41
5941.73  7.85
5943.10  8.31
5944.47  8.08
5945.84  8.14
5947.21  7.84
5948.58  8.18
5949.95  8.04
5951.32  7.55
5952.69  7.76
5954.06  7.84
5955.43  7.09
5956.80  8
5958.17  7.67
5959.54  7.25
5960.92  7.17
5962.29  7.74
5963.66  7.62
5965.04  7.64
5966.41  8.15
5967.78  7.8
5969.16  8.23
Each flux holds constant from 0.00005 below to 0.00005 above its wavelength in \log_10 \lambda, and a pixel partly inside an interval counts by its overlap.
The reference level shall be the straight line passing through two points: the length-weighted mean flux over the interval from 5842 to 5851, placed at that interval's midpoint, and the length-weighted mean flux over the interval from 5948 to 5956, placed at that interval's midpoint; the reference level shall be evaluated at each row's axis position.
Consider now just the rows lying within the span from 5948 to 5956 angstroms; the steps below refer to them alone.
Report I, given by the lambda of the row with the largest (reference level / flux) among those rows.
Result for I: 5955.43 angstroms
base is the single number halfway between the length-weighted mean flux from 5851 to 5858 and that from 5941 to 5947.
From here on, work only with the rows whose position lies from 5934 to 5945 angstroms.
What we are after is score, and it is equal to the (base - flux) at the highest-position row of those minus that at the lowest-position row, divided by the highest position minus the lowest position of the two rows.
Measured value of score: 0.07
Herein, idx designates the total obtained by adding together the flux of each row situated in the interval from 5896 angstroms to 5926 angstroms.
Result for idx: 172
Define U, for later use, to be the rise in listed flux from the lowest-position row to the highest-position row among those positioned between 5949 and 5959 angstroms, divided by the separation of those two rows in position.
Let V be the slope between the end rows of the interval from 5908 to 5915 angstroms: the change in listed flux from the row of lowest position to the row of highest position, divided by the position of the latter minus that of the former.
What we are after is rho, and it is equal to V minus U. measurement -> 0.03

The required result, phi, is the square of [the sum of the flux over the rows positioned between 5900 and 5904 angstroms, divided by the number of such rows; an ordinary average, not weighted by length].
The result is 67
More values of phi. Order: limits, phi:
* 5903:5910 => 67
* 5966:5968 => 64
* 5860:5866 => 60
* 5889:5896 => 40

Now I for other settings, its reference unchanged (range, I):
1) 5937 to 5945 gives 5940.36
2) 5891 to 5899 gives 5891.33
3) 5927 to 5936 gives 5930.80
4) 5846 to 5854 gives 5849.42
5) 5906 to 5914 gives 5913.07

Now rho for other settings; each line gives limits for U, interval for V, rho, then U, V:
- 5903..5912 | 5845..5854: 0.10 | -0.11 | -0.01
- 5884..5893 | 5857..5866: 0.09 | -0.17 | -0.08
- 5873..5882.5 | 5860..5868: -0.11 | -0.04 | -0.16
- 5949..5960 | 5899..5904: 0.45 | -0.08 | 0.37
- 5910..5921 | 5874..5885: -0.22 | 0.00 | -0.23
